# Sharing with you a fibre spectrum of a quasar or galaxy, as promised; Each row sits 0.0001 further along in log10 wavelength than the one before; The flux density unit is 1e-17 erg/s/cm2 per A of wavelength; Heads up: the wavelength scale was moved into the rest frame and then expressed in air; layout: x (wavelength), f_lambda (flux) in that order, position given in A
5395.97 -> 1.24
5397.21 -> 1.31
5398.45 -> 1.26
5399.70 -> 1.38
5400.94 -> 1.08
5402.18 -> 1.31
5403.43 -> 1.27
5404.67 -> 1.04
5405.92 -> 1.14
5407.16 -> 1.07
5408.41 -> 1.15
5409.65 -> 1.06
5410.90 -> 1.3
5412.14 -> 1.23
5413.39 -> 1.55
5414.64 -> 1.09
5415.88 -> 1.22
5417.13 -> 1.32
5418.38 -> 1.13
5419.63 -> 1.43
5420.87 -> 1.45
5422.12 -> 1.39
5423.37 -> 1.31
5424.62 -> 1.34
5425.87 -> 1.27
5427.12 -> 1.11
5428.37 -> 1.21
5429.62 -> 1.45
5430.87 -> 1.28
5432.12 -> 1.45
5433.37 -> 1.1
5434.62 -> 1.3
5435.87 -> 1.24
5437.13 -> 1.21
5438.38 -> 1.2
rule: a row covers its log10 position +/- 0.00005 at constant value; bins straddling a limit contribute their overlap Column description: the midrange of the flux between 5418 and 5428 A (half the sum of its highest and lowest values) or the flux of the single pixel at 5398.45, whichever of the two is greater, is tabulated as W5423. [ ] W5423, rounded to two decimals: 1.28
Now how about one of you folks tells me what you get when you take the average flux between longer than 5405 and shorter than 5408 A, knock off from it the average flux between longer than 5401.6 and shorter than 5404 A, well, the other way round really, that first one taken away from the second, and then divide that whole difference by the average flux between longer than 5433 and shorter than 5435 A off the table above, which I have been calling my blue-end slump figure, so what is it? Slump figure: 0.2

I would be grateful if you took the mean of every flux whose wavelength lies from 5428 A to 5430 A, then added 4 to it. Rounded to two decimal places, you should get 5.33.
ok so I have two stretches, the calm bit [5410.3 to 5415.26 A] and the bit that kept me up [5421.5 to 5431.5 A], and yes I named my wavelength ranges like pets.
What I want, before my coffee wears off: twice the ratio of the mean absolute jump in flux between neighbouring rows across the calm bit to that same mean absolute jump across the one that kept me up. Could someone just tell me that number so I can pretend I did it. 4.7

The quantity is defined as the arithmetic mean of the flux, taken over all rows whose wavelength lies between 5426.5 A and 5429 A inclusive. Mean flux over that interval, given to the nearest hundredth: 1.16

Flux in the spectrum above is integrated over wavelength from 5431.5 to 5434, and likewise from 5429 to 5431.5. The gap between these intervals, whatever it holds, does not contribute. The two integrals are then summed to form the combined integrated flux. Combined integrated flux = 6.60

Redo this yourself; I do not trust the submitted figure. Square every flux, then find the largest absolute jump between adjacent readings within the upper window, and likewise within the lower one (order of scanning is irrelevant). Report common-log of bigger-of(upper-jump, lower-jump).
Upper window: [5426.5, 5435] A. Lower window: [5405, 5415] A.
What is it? 0.08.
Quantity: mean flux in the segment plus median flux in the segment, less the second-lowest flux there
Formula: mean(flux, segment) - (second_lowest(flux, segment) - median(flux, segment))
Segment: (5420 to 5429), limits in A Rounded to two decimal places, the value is 1.40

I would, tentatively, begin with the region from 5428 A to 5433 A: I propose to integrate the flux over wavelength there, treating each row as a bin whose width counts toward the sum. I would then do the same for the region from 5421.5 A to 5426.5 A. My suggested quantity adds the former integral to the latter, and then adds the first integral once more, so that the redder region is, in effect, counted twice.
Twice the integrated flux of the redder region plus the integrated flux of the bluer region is 20.1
